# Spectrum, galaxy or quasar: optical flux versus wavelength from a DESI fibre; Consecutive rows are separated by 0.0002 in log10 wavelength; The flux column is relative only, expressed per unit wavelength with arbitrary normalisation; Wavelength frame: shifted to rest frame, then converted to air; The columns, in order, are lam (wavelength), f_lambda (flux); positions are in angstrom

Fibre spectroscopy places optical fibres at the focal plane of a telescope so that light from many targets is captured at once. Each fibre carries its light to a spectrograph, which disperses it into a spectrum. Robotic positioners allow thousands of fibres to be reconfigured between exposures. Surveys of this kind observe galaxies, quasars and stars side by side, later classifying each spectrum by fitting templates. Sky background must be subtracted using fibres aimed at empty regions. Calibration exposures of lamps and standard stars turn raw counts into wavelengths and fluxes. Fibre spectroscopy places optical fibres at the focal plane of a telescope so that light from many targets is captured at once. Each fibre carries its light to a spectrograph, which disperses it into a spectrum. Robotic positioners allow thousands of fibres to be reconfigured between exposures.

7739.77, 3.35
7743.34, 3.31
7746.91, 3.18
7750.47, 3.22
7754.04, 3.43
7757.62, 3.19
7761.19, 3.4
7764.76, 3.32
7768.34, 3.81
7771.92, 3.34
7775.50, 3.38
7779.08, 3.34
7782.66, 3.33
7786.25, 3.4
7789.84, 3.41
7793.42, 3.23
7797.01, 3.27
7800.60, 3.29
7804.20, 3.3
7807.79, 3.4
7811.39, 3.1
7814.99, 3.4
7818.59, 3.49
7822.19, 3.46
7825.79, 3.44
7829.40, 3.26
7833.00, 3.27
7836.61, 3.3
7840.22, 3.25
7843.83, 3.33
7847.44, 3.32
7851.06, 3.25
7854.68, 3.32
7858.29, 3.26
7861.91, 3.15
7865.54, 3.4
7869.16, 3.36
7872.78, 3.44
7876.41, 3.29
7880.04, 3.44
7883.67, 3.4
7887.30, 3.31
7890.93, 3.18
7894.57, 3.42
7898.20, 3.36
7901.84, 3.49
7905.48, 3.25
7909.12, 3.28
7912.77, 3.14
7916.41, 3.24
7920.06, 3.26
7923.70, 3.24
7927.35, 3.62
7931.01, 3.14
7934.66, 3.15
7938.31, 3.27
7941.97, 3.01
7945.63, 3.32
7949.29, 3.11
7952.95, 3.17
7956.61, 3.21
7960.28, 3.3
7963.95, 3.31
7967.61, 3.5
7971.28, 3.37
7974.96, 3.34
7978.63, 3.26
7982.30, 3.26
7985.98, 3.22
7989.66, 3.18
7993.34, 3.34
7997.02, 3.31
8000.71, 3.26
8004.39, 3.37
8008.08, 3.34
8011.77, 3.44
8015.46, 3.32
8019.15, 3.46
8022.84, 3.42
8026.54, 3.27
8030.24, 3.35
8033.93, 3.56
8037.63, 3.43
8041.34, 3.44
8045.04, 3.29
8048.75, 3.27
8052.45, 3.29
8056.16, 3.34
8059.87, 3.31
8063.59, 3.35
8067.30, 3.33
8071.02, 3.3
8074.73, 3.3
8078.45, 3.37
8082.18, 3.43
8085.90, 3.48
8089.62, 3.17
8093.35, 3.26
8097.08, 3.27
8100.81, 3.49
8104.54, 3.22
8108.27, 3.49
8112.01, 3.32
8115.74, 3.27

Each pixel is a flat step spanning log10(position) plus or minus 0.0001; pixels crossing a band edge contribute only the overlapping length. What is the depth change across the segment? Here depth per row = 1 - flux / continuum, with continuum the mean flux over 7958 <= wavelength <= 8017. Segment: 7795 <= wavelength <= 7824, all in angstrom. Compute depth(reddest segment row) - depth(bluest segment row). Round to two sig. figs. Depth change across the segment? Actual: -0.057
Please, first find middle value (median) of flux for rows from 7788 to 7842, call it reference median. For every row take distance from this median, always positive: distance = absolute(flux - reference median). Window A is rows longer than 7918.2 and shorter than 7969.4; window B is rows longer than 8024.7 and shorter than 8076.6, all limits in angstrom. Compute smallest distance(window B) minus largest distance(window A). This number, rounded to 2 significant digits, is -0.32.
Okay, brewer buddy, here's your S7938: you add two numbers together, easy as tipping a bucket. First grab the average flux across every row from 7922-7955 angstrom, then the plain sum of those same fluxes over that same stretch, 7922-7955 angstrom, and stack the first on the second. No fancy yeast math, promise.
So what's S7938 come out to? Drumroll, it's 32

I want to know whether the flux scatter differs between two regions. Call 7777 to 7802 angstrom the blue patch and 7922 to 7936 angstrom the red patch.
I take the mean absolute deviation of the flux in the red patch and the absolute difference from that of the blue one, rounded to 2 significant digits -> 0.11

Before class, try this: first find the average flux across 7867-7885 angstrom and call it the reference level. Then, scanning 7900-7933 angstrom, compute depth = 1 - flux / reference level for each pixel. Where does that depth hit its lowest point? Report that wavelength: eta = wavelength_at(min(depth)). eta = 7927.35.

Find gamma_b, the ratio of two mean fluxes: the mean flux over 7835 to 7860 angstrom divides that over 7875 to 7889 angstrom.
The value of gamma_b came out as 1.02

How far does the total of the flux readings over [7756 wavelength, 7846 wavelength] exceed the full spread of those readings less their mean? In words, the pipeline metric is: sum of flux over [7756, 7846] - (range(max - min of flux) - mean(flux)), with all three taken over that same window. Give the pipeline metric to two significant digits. 86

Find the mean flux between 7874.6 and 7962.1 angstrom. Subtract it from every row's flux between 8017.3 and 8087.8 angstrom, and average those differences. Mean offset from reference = 0.093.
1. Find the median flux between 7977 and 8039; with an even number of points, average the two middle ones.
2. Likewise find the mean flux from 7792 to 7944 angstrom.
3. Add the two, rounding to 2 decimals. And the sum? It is 6.64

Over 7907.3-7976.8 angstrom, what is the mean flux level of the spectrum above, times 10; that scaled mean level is 32.6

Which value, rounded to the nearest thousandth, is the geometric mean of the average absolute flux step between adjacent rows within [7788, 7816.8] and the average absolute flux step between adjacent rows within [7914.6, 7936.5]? 0.157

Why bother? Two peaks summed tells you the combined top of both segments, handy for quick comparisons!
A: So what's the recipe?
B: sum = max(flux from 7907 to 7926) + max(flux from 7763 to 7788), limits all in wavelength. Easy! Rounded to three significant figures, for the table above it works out 7.09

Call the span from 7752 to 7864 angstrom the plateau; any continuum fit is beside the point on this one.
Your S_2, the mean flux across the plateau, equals 3.34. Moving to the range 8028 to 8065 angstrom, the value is 3.36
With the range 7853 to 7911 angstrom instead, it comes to 3.33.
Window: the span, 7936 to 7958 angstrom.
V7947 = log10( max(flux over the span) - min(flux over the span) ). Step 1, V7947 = -0.51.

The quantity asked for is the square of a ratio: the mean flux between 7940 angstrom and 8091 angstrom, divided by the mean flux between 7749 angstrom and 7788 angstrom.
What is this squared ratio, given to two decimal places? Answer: 0.97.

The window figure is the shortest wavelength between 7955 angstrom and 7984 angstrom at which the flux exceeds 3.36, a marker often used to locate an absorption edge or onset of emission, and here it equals 7967.61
